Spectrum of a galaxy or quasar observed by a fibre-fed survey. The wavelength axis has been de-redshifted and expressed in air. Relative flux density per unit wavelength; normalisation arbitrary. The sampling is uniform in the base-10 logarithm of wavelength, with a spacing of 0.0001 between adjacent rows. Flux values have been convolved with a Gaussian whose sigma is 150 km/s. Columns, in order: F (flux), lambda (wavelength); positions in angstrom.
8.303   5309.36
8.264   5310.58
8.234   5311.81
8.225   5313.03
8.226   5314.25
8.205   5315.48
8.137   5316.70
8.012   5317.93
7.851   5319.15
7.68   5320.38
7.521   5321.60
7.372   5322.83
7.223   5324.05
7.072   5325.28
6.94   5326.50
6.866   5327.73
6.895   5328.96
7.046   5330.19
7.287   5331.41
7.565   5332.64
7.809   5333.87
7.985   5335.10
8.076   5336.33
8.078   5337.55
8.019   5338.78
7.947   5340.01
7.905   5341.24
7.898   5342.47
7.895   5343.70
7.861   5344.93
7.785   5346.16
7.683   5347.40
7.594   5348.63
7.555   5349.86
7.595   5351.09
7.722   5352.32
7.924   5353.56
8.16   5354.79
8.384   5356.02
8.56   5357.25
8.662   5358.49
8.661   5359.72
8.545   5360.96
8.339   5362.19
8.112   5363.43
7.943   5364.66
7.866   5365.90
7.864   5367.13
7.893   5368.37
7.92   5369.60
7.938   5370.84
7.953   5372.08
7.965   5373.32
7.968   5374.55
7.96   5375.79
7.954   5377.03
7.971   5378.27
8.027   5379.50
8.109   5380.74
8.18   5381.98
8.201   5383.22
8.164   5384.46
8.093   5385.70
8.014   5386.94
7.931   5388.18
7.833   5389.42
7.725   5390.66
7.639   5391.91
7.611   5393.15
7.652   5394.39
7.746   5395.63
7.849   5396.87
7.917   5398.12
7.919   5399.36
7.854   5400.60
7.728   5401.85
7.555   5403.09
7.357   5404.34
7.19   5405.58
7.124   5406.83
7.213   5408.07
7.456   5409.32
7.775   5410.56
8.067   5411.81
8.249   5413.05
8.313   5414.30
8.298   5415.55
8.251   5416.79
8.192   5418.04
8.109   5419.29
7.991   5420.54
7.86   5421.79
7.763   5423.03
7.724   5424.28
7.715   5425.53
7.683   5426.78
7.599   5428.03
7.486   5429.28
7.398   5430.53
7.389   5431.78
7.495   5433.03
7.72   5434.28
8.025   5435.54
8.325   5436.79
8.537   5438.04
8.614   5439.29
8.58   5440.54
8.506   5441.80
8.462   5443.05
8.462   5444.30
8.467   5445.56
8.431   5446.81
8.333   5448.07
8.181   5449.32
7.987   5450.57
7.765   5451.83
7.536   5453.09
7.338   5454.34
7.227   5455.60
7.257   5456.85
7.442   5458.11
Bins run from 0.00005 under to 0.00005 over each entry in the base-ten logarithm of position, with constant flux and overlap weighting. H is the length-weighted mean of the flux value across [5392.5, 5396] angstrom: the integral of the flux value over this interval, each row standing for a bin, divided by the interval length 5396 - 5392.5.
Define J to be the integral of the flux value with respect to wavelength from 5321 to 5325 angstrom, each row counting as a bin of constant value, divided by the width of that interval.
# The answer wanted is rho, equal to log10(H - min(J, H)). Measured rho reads -0.5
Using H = 7.68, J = 7.34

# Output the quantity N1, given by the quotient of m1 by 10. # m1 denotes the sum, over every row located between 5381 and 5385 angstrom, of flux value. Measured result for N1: 2.45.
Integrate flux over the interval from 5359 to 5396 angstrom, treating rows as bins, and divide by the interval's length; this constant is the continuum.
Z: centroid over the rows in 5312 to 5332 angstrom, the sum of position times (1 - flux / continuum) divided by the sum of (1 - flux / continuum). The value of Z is 5327.9 angstrom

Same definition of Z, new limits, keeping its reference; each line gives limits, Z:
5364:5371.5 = 5367.6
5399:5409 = 5405.3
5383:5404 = 5398.1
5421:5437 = 5428.4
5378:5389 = 5382.8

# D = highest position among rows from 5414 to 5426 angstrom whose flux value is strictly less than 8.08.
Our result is 5425.53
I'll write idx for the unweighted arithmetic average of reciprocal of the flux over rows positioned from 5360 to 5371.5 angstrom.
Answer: 0.124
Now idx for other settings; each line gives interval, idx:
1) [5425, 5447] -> 0.125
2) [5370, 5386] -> 0.124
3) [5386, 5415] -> 0.130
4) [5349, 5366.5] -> 0.123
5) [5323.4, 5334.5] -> 0.139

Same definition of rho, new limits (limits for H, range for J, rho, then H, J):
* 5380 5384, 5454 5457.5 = -0.1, 8.15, 7.27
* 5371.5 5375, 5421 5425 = -0.8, 7.97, 7.80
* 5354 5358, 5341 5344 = -0.3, 8.36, 7.90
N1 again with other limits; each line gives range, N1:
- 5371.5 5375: 2.39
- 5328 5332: 2.12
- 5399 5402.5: 2.35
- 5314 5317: 2.46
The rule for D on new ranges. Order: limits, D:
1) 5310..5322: 5321.60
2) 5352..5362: 5353.56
